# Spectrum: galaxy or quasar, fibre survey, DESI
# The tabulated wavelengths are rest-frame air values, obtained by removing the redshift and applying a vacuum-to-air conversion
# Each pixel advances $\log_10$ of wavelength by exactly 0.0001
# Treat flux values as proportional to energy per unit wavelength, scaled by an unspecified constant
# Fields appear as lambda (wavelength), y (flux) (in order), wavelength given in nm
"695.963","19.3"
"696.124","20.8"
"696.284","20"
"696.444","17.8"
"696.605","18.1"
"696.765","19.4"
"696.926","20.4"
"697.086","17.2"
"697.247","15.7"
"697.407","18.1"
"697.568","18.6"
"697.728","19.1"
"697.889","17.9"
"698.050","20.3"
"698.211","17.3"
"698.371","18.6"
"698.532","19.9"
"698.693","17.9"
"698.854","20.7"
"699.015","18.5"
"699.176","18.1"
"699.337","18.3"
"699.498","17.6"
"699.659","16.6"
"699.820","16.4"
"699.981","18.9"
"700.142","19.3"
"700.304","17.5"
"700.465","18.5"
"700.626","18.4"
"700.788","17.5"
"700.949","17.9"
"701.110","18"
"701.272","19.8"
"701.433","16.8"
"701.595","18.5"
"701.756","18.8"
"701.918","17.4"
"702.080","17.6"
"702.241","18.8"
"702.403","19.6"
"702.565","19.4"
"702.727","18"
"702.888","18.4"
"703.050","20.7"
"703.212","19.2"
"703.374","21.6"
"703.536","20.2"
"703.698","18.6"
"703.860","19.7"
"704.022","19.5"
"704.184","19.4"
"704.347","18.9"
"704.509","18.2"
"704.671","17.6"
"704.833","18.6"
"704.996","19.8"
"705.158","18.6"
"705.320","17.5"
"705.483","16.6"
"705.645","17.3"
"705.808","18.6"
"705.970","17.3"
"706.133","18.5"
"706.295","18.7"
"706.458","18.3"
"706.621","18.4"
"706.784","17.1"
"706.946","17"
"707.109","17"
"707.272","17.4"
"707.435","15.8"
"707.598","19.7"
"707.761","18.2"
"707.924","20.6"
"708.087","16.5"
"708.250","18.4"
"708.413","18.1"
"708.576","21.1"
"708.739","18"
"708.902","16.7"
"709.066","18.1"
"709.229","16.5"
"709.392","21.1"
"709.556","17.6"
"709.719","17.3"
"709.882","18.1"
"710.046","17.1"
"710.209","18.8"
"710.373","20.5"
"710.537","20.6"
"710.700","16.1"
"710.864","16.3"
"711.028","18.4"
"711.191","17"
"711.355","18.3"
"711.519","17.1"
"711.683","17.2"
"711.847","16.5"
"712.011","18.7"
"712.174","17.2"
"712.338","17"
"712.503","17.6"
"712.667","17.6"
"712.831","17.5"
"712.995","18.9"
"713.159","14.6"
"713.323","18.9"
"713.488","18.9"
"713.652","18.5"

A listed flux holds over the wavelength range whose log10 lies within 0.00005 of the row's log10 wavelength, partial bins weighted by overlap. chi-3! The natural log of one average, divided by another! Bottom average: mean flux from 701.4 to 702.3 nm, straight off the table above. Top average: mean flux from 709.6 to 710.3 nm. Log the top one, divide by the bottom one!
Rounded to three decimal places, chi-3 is 0.160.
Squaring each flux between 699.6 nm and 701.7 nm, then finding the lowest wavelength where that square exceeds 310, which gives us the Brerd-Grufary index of 699.981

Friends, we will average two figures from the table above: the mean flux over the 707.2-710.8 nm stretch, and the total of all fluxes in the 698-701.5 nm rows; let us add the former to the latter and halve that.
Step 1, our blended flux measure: 211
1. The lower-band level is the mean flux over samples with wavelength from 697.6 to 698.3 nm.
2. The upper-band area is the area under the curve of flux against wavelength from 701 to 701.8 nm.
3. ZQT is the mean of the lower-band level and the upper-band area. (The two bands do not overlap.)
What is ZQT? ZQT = 16.7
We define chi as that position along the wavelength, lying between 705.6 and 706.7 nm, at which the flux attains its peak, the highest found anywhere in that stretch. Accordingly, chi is 706.295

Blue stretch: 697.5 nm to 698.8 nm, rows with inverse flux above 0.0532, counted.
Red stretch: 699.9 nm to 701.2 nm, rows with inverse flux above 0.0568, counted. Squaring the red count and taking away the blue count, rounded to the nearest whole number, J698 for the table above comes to -1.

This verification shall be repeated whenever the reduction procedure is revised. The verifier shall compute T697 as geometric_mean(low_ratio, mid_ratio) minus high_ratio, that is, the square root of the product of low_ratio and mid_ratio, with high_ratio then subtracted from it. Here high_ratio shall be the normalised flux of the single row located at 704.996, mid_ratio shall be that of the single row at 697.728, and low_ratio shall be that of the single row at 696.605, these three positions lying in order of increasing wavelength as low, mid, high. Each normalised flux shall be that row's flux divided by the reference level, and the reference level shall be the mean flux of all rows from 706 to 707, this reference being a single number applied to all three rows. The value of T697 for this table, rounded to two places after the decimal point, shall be -0.07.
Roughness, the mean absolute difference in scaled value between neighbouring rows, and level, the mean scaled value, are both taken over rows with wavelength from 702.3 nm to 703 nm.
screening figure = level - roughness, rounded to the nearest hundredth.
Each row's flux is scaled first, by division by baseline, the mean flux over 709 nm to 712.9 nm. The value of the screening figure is 1.02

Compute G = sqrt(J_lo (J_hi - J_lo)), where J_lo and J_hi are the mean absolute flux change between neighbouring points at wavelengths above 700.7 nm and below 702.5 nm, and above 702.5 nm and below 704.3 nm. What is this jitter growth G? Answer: 0.40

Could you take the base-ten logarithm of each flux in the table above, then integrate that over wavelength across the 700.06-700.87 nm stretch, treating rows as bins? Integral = 1.02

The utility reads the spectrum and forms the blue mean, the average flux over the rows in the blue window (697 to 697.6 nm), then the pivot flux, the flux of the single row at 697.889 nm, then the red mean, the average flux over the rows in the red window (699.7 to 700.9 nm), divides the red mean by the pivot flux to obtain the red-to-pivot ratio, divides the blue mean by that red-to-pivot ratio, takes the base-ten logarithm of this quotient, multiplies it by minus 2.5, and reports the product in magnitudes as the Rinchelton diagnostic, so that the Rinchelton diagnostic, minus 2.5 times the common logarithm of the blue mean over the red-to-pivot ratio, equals -3.09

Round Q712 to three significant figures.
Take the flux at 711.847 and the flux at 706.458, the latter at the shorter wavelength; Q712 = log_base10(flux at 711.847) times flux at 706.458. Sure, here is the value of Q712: 22.3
